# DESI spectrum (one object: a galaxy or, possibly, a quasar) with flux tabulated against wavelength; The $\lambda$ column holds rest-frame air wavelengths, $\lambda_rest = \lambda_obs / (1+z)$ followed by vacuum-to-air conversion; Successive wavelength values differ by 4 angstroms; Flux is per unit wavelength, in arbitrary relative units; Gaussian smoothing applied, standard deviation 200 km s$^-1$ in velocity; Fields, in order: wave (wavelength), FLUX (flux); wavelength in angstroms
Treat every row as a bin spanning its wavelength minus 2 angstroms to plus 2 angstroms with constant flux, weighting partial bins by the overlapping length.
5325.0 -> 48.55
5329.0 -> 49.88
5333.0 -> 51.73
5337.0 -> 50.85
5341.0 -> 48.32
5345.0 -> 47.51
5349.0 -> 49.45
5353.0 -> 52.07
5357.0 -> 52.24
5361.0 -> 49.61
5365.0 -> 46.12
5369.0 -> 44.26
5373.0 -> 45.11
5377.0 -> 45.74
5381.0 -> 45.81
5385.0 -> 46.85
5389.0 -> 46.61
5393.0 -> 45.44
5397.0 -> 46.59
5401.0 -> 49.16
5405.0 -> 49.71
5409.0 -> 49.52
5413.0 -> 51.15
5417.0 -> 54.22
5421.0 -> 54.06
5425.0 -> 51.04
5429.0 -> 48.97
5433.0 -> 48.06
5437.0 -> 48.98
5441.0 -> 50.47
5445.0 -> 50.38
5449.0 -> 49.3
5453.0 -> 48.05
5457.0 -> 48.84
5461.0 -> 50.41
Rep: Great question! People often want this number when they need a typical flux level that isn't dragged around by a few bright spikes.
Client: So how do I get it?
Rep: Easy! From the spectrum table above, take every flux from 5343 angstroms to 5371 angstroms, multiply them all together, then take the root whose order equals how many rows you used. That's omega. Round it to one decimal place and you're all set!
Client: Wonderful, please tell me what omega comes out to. 48.7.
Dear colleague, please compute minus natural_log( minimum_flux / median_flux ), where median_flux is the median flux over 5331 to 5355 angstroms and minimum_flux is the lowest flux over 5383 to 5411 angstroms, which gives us 0.10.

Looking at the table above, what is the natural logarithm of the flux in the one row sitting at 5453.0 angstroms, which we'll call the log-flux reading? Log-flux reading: 3.87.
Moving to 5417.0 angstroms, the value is 3.99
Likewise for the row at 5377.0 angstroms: 3.82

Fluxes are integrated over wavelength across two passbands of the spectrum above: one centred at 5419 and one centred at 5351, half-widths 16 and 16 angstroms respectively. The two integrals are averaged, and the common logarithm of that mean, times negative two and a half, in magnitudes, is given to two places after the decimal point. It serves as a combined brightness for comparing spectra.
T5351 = -8.01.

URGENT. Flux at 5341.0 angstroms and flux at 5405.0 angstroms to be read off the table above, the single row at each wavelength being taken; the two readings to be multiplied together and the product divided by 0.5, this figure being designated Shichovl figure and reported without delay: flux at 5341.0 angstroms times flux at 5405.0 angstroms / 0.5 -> 4804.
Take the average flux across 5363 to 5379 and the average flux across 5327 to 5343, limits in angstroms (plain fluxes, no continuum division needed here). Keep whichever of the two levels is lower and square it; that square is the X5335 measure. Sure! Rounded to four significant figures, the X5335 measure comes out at 2053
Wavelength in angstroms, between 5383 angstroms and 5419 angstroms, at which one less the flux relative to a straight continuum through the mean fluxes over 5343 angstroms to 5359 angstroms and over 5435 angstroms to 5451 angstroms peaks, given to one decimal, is 5393.0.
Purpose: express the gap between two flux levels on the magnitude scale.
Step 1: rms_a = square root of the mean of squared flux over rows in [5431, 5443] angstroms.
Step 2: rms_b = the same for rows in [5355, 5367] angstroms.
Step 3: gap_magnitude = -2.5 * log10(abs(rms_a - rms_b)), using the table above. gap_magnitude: 1.7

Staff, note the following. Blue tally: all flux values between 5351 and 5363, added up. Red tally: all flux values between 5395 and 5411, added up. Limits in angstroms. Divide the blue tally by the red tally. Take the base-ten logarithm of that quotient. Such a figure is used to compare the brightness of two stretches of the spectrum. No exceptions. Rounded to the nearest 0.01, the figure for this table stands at -0.10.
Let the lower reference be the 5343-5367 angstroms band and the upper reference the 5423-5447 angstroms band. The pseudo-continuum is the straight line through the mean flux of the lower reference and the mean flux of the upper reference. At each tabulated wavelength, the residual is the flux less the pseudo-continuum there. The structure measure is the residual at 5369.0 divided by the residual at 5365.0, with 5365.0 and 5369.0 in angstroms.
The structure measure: 1.5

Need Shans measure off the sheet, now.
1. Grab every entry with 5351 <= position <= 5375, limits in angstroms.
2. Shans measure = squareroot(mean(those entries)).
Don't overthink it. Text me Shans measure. 6.95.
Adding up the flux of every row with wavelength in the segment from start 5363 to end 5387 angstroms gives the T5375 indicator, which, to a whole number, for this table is 274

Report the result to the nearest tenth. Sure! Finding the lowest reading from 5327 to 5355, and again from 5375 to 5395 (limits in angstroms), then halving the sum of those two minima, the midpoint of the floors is 46.5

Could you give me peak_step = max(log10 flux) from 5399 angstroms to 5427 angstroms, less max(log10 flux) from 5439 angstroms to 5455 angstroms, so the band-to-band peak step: 0.03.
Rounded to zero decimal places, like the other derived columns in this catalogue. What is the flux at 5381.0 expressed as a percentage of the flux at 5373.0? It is 102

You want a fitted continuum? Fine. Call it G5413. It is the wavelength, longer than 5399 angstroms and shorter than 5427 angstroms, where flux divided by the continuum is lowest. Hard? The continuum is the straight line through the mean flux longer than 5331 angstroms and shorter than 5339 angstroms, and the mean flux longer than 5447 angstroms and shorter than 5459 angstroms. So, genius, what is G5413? 5401.0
